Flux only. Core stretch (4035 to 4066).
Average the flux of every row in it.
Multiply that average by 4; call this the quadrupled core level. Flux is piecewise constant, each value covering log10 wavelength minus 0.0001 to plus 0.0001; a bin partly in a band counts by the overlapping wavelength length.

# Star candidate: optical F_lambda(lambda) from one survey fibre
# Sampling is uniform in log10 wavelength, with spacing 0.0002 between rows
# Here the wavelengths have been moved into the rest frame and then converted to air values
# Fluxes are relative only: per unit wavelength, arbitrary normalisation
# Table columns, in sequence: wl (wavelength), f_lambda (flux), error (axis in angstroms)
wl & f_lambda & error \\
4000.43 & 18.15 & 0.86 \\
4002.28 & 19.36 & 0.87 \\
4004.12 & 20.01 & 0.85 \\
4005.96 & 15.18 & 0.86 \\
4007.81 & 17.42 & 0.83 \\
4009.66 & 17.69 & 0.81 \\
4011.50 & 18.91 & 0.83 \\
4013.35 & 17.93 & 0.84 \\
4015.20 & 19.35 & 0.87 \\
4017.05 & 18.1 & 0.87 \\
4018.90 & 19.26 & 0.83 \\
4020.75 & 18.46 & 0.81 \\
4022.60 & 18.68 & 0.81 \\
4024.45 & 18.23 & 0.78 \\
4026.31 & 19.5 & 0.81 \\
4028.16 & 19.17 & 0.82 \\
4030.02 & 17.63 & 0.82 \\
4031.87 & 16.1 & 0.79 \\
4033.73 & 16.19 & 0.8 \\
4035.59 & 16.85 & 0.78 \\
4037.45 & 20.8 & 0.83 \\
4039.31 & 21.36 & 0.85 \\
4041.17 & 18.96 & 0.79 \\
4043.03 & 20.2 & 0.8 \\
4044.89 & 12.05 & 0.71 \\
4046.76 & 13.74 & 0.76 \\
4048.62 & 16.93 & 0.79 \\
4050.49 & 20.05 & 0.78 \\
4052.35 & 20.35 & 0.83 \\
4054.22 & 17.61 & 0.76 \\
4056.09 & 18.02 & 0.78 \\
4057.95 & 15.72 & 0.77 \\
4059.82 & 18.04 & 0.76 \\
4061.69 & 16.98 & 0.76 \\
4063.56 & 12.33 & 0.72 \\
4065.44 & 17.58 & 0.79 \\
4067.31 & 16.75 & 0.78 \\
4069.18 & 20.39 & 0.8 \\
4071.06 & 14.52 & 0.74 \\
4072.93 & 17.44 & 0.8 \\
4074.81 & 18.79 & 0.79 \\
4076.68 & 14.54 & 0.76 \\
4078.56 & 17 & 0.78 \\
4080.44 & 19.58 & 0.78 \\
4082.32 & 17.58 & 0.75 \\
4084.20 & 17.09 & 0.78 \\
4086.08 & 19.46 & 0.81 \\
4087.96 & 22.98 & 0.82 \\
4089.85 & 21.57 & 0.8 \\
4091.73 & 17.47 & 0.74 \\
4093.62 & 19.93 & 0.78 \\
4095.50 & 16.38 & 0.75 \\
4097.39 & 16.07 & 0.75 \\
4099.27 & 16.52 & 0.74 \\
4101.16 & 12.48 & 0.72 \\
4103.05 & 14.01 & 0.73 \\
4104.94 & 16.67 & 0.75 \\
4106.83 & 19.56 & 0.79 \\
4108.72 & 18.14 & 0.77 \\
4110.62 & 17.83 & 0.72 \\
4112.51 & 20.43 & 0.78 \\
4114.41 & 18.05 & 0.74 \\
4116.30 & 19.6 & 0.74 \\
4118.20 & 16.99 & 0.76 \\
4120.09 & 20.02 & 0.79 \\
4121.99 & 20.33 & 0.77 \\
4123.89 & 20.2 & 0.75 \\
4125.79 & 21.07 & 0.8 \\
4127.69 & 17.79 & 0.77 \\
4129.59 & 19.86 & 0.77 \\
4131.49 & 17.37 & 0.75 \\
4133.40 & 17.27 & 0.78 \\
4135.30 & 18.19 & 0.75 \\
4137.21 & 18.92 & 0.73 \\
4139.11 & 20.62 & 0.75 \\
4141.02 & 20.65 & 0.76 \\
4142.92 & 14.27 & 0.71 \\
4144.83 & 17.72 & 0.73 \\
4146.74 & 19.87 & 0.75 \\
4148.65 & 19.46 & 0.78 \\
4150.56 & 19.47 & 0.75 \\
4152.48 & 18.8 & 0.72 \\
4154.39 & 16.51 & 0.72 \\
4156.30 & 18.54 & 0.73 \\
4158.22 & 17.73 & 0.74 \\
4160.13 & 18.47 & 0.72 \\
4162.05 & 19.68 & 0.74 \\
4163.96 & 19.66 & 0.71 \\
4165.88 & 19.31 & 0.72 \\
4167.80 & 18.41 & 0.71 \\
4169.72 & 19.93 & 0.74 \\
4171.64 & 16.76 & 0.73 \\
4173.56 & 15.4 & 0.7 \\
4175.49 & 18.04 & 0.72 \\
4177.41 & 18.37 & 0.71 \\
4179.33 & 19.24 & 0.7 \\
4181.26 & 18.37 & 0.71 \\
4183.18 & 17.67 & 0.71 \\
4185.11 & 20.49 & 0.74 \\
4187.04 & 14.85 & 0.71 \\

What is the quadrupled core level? 70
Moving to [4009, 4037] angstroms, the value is 73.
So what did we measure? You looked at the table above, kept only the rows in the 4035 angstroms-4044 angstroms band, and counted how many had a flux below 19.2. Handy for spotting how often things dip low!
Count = 2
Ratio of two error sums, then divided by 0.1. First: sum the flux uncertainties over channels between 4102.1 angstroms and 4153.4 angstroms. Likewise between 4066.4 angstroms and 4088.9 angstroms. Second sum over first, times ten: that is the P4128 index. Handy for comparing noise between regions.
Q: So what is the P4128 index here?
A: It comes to 5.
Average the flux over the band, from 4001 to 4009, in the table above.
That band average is 18.0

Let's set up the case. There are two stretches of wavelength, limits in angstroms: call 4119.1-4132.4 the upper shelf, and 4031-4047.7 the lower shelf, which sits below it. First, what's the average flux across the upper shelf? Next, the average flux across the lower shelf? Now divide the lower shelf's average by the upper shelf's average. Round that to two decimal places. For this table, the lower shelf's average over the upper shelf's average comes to 0.89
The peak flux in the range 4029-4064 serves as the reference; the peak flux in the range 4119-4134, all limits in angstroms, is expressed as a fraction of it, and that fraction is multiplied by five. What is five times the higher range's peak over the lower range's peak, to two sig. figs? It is 4.9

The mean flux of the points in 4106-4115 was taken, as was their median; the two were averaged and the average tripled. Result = 55.4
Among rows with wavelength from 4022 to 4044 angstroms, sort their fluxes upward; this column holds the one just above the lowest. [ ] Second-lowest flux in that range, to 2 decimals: 16.19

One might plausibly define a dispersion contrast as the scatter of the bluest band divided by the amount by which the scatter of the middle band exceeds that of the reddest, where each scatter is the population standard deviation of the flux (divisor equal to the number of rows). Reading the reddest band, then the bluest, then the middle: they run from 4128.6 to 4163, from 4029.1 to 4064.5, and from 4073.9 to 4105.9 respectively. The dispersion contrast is 2.5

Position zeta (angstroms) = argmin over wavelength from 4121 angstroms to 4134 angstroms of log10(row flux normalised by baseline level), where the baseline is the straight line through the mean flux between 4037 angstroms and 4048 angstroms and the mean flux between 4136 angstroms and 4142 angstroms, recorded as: 4133.40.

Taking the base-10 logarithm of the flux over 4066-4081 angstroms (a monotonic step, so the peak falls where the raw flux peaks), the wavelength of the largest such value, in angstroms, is 4069.18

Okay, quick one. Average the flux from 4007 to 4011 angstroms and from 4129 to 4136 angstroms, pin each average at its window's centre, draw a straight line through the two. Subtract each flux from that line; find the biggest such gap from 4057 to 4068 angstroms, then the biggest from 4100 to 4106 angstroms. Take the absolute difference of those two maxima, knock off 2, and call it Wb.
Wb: -2.0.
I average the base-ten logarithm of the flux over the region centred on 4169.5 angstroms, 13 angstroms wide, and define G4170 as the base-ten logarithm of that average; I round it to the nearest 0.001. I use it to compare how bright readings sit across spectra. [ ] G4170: 0.100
